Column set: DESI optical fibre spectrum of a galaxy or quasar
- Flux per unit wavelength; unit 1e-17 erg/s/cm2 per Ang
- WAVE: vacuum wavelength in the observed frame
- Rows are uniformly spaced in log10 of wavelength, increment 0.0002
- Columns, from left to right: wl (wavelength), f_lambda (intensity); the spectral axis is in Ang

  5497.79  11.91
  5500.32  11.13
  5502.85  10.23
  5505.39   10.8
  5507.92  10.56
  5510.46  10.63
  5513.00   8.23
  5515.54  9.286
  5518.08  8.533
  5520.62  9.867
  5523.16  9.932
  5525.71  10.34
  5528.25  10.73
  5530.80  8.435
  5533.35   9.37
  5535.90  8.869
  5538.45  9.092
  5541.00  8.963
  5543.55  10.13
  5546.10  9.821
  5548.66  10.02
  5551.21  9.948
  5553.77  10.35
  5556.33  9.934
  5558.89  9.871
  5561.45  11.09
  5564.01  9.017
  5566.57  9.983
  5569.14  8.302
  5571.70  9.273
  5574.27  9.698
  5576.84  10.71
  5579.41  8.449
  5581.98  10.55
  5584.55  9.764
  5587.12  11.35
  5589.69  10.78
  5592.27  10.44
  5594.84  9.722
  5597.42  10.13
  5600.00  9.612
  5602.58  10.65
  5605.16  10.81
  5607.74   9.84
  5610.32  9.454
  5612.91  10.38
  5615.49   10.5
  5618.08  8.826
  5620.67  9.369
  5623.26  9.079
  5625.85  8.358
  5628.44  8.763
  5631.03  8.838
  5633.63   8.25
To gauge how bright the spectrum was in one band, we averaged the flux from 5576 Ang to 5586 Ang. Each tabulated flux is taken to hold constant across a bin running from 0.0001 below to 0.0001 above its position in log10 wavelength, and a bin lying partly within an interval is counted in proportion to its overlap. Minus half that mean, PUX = -4.93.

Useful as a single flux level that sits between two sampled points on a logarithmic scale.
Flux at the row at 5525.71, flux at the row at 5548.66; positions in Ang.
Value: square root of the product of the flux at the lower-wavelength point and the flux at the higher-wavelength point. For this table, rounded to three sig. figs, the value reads 10.2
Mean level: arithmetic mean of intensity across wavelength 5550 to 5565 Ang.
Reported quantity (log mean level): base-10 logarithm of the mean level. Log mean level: 1.002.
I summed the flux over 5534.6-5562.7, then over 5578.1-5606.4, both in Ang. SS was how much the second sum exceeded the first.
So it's 4.2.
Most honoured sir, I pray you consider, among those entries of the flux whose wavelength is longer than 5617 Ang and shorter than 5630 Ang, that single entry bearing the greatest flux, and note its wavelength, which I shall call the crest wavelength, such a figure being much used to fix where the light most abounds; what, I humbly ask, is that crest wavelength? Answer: 5620.67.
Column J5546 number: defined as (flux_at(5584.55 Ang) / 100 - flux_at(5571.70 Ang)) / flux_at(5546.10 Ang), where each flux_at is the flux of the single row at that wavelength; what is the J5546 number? -0.93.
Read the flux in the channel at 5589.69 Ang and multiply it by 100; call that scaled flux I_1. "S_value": 1078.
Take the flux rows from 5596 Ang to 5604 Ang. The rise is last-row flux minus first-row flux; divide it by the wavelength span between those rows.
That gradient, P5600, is 0.10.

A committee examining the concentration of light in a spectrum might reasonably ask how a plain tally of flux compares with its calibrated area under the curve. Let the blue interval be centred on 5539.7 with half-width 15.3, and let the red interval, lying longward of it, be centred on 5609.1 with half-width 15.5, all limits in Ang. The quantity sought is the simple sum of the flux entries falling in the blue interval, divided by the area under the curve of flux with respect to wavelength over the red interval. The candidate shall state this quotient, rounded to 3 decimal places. 0.380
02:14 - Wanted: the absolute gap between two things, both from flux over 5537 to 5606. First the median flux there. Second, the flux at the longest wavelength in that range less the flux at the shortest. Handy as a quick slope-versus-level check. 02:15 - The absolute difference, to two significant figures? 8.2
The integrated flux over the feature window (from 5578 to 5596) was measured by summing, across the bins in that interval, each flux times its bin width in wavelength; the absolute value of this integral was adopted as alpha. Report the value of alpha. 183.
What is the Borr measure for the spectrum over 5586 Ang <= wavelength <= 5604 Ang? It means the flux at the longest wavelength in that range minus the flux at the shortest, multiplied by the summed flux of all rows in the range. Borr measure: -51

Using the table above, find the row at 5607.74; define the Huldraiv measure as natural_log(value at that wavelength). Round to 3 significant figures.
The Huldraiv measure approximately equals 2.29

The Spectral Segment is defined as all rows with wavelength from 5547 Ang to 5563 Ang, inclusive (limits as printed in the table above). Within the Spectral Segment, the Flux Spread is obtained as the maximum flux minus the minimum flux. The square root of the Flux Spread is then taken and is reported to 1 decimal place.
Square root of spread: 1.1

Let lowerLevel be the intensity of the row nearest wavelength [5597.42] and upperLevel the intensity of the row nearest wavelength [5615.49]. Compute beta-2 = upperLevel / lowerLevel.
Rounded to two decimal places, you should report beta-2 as 1.04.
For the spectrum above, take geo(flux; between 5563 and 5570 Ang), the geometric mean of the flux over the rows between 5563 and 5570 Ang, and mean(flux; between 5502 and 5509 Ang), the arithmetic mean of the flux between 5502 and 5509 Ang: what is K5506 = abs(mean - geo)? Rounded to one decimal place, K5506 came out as 1.5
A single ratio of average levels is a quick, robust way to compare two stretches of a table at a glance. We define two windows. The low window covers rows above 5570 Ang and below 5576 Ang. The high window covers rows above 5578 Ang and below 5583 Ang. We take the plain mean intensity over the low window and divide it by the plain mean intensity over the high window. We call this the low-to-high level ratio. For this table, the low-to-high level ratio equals 1.00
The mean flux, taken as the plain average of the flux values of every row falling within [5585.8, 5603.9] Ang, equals 10.4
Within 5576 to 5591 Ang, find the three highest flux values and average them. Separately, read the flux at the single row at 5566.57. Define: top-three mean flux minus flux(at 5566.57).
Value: 1.0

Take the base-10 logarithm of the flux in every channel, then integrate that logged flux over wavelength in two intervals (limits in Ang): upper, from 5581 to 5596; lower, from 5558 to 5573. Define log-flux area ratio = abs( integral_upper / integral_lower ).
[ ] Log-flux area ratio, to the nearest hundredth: 1.04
